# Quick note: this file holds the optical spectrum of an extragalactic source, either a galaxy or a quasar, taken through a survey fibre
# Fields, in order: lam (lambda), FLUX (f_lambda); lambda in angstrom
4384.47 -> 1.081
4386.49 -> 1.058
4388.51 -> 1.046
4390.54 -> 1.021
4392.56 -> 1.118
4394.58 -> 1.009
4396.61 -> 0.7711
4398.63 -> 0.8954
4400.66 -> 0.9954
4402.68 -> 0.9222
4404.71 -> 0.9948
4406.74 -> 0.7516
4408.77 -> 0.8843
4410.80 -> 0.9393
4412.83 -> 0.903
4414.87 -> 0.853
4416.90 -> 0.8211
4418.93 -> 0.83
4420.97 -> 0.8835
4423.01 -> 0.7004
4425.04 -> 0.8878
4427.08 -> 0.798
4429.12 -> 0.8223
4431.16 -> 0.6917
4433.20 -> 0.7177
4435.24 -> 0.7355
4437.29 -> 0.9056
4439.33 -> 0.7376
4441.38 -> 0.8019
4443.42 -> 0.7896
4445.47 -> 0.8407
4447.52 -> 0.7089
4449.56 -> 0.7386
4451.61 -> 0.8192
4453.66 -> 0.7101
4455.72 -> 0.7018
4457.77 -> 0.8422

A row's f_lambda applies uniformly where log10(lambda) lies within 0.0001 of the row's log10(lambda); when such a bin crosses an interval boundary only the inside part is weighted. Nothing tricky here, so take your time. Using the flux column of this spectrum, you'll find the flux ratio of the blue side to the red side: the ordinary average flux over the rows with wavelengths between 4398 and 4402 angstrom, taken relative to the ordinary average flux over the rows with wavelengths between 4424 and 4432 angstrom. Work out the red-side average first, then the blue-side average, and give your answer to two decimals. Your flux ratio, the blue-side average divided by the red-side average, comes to 1.18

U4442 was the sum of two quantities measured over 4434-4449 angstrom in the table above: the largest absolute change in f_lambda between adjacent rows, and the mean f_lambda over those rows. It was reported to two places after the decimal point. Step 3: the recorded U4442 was 0.96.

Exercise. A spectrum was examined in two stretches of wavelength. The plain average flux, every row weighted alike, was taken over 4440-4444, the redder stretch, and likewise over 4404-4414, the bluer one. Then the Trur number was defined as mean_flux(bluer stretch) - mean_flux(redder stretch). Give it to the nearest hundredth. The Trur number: 0.10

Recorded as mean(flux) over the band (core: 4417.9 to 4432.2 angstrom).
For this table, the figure 0.802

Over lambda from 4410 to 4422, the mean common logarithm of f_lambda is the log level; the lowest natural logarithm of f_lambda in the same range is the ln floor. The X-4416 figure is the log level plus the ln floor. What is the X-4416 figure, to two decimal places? -0.26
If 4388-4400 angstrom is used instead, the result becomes -0.27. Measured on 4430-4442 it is -0.49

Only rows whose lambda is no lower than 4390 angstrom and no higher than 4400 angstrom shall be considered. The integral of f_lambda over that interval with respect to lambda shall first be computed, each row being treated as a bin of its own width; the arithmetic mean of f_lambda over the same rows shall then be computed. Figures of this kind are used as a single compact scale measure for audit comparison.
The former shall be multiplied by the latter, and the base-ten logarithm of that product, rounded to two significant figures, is 0.97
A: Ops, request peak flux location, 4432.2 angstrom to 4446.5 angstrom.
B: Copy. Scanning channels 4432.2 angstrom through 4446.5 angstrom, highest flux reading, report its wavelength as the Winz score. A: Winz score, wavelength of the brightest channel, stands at 4437.29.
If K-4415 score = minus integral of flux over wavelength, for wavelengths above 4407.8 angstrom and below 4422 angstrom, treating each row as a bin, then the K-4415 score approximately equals -12.4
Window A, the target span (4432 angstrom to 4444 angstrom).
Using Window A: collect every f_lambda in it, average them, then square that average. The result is 0.61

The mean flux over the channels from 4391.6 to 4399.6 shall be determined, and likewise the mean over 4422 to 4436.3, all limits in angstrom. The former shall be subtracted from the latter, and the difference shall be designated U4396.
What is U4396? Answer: -0.18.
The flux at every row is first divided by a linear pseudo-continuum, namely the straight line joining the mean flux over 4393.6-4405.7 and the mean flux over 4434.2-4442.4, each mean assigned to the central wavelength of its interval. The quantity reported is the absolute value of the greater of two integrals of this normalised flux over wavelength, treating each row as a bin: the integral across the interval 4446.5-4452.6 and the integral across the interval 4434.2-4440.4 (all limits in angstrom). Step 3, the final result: 6.15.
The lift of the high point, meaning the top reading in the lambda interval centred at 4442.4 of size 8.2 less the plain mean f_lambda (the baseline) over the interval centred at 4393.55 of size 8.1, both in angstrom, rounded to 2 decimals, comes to -0.14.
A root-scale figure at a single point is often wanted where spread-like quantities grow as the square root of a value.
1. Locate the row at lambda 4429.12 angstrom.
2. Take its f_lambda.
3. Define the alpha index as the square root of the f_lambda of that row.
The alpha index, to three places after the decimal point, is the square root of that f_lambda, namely 0.907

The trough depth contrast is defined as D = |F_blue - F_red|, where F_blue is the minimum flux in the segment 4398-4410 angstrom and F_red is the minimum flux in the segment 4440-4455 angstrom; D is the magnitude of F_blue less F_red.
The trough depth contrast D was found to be 0.043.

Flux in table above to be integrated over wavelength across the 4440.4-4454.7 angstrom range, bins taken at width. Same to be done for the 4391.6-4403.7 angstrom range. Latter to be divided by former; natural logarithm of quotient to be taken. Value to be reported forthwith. 0.0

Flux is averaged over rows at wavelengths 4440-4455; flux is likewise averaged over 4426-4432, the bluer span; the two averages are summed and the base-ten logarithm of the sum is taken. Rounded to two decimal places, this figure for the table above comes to 0.19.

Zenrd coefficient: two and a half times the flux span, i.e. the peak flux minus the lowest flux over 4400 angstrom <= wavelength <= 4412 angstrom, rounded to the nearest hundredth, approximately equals 0.61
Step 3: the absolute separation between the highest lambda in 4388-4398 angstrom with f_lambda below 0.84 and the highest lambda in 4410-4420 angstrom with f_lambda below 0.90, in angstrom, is 22.3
